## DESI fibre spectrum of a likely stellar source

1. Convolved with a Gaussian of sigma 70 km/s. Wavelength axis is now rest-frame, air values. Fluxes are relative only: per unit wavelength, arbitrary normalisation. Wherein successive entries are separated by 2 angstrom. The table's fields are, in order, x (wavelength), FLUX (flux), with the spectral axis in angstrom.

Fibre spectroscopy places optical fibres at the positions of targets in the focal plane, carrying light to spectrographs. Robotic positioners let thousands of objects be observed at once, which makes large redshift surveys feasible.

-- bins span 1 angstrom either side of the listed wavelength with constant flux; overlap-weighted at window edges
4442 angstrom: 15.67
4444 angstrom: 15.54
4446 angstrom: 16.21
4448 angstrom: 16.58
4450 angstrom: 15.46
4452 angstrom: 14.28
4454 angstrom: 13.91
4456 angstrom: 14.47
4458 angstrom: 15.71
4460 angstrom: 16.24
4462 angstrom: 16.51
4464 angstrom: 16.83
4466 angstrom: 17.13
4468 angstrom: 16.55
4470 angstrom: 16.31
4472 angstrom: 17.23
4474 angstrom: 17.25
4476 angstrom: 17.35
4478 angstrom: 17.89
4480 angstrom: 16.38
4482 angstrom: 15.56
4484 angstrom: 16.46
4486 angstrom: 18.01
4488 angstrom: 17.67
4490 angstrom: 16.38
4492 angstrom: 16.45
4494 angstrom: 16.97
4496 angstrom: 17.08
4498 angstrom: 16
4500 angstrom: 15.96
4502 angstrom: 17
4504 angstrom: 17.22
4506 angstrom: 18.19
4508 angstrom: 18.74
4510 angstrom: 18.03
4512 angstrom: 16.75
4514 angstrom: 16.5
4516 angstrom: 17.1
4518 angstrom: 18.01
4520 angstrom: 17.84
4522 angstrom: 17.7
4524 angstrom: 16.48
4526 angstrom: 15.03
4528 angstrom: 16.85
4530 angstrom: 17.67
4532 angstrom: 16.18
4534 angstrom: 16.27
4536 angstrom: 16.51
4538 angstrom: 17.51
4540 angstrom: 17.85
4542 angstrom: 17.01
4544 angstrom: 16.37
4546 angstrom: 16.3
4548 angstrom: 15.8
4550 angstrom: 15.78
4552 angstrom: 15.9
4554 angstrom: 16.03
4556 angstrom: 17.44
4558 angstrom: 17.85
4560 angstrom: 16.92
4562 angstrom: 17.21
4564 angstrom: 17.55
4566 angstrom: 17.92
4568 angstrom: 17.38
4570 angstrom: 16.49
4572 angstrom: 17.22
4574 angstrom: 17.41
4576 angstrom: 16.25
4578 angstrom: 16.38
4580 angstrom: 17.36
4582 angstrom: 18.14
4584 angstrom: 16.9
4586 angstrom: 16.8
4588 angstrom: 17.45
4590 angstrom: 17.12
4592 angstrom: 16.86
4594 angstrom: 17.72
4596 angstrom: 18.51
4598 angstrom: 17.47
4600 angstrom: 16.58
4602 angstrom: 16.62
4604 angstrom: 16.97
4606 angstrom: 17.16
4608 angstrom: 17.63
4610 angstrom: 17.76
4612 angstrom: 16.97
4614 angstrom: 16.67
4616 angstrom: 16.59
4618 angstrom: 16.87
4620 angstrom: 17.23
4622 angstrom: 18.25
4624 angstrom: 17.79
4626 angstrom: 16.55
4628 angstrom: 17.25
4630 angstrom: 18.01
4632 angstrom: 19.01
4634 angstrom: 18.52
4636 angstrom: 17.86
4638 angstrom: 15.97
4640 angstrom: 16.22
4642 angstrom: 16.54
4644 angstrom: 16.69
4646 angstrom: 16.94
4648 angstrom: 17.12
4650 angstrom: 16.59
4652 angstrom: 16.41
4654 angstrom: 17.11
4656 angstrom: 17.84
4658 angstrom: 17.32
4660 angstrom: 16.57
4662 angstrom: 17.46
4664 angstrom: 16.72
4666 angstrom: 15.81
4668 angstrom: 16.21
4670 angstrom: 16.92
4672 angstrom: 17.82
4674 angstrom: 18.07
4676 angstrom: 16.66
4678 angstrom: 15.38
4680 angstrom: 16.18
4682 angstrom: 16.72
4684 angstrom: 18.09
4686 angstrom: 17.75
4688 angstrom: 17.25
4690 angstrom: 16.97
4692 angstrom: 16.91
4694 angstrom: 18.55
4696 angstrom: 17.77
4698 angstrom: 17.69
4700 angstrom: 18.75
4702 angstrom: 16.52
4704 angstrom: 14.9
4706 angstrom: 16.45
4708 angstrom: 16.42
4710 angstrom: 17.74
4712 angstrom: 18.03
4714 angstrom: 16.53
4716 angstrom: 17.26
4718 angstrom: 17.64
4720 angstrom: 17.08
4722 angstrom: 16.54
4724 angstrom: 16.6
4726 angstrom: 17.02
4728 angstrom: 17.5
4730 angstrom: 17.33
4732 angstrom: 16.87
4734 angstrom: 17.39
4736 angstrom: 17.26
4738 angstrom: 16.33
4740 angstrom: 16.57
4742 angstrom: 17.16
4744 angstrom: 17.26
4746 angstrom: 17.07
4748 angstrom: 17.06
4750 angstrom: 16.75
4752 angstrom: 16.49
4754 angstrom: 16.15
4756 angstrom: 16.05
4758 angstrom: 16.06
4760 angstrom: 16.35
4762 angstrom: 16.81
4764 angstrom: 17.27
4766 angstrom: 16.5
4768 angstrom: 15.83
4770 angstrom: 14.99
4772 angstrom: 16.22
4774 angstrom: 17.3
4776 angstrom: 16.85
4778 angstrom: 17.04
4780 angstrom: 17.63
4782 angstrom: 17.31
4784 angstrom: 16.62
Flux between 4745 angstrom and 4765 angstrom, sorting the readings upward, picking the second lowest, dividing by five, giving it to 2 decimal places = 3.21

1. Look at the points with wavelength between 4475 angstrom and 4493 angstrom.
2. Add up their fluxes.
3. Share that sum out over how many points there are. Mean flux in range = 16.9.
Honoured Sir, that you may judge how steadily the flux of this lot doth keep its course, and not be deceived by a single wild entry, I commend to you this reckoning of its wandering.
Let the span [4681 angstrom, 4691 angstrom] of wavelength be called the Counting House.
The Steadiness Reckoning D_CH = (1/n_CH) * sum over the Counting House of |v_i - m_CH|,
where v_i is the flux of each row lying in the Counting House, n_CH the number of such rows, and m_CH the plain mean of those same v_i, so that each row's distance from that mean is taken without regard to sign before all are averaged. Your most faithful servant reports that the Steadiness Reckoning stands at 0.45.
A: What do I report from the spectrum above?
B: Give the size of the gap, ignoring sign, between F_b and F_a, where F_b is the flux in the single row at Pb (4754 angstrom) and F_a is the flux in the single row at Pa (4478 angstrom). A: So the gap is 1.7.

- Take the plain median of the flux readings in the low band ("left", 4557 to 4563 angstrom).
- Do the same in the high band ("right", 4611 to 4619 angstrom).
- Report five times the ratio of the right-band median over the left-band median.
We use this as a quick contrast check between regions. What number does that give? 4.87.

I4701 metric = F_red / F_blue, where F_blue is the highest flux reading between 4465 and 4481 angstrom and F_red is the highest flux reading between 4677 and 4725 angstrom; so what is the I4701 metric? 1.05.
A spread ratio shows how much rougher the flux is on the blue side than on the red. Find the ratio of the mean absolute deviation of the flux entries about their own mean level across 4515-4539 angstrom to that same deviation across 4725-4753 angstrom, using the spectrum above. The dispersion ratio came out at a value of 2.5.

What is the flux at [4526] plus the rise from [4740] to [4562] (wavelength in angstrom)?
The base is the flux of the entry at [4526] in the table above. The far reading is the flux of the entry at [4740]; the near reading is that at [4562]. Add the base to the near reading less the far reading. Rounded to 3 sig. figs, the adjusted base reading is 15.7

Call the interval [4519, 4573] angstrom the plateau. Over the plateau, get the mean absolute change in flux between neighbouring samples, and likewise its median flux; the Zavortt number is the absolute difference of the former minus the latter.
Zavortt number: 16.3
